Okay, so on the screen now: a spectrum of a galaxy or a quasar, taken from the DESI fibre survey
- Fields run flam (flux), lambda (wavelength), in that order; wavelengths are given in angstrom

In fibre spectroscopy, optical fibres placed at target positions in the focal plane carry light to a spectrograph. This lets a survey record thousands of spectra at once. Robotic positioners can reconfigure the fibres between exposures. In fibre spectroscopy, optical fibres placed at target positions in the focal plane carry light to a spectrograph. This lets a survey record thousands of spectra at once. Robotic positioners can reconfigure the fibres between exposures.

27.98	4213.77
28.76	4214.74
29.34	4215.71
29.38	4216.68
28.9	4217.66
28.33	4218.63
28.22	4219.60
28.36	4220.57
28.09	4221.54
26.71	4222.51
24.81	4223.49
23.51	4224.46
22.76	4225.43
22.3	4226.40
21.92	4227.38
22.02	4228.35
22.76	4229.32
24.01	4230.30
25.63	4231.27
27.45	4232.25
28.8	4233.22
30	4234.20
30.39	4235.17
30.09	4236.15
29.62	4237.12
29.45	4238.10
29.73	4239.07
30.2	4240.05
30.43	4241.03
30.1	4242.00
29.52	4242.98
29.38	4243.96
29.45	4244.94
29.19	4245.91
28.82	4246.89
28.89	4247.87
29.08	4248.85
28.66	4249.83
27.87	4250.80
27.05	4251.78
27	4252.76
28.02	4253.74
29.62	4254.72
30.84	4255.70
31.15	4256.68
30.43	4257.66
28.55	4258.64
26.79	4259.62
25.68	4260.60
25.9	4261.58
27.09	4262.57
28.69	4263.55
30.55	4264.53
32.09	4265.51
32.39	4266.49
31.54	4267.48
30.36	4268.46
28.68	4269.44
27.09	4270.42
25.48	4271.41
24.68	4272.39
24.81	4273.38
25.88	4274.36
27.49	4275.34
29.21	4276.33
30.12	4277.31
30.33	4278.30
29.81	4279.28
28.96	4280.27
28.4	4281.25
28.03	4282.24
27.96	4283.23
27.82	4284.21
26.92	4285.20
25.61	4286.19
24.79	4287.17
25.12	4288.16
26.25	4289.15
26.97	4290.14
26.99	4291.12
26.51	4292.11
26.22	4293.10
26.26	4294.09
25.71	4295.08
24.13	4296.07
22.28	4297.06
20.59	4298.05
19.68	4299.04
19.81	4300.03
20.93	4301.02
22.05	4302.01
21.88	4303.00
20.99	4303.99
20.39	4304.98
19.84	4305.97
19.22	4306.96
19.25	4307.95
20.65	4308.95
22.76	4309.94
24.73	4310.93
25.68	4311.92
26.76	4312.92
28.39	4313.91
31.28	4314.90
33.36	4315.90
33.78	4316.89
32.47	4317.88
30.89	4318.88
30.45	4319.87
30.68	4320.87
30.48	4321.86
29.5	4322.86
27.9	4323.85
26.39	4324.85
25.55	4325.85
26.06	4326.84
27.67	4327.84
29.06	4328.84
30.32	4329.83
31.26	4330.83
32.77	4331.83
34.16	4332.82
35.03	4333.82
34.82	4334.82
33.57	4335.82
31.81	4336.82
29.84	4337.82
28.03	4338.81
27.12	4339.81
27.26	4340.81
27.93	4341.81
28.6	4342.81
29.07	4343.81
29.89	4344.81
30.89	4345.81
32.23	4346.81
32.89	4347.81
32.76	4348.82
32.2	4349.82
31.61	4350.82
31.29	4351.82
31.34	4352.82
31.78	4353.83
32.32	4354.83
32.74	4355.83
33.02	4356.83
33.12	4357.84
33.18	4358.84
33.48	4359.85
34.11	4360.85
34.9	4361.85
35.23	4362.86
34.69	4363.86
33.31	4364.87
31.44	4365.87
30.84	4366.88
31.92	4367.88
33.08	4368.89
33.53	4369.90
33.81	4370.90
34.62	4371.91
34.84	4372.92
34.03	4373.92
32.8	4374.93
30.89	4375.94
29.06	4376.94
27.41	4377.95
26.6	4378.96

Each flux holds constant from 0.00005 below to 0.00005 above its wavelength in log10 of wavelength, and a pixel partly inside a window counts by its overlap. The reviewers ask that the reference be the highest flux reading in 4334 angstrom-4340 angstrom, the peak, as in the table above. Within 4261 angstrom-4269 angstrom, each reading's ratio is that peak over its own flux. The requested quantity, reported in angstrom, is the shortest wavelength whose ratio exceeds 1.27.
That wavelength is 4261.58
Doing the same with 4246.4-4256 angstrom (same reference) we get 4251.78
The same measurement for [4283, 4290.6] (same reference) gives 4285.20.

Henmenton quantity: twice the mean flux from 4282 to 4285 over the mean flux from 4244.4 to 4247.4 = 1.9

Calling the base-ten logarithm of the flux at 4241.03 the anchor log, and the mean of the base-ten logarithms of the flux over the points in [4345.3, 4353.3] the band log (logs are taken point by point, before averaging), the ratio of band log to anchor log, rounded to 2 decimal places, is 1.01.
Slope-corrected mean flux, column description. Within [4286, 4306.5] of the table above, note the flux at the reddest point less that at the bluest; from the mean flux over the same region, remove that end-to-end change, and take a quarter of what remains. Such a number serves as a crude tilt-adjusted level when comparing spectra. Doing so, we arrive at 7.3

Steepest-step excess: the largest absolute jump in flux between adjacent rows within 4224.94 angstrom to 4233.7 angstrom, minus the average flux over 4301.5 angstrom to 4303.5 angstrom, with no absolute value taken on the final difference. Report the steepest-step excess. -20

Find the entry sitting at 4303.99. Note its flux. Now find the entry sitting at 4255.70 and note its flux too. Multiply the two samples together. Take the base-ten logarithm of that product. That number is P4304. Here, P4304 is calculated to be 2.81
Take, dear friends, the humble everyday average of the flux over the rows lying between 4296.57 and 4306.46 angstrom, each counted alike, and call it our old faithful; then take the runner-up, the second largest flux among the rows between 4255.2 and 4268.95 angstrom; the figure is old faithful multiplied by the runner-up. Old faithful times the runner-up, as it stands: 669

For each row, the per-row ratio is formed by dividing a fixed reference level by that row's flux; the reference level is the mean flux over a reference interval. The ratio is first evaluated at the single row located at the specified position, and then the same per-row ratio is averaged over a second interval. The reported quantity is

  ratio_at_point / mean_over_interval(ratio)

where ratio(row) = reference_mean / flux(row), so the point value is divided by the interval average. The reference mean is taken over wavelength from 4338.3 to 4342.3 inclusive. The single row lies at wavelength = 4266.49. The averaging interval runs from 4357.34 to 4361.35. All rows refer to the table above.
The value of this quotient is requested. 1.03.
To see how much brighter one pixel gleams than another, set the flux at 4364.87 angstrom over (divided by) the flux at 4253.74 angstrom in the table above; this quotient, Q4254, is 1.2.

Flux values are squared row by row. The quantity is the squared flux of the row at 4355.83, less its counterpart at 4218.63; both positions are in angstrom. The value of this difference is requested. 269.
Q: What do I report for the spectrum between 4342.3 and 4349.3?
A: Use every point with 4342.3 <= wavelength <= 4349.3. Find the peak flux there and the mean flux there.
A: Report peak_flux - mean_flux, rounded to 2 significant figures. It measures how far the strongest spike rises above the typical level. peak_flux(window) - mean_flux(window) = 2.0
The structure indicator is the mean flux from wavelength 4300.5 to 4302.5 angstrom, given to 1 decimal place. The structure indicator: 21.5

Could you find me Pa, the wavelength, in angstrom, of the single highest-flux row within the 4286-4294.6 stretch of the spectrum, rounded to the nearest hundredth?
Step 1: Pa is 4291.12 angstrom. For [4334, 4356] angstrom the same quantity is 4334.82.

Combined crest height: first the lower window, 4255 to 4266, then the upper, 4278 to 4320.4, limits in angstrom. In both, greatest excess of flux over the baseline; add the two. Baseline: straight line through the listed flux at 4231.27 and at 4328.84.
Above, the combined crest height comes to 10.4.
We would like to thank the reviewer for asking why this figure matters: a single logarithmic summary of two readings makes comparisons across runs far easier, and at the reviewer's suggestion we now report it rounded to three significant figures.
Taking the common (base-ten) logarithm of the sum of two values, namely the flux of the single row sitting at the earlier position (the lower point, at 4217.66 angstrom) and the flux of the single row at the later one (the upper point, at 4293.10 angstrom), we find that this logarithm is 1.74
